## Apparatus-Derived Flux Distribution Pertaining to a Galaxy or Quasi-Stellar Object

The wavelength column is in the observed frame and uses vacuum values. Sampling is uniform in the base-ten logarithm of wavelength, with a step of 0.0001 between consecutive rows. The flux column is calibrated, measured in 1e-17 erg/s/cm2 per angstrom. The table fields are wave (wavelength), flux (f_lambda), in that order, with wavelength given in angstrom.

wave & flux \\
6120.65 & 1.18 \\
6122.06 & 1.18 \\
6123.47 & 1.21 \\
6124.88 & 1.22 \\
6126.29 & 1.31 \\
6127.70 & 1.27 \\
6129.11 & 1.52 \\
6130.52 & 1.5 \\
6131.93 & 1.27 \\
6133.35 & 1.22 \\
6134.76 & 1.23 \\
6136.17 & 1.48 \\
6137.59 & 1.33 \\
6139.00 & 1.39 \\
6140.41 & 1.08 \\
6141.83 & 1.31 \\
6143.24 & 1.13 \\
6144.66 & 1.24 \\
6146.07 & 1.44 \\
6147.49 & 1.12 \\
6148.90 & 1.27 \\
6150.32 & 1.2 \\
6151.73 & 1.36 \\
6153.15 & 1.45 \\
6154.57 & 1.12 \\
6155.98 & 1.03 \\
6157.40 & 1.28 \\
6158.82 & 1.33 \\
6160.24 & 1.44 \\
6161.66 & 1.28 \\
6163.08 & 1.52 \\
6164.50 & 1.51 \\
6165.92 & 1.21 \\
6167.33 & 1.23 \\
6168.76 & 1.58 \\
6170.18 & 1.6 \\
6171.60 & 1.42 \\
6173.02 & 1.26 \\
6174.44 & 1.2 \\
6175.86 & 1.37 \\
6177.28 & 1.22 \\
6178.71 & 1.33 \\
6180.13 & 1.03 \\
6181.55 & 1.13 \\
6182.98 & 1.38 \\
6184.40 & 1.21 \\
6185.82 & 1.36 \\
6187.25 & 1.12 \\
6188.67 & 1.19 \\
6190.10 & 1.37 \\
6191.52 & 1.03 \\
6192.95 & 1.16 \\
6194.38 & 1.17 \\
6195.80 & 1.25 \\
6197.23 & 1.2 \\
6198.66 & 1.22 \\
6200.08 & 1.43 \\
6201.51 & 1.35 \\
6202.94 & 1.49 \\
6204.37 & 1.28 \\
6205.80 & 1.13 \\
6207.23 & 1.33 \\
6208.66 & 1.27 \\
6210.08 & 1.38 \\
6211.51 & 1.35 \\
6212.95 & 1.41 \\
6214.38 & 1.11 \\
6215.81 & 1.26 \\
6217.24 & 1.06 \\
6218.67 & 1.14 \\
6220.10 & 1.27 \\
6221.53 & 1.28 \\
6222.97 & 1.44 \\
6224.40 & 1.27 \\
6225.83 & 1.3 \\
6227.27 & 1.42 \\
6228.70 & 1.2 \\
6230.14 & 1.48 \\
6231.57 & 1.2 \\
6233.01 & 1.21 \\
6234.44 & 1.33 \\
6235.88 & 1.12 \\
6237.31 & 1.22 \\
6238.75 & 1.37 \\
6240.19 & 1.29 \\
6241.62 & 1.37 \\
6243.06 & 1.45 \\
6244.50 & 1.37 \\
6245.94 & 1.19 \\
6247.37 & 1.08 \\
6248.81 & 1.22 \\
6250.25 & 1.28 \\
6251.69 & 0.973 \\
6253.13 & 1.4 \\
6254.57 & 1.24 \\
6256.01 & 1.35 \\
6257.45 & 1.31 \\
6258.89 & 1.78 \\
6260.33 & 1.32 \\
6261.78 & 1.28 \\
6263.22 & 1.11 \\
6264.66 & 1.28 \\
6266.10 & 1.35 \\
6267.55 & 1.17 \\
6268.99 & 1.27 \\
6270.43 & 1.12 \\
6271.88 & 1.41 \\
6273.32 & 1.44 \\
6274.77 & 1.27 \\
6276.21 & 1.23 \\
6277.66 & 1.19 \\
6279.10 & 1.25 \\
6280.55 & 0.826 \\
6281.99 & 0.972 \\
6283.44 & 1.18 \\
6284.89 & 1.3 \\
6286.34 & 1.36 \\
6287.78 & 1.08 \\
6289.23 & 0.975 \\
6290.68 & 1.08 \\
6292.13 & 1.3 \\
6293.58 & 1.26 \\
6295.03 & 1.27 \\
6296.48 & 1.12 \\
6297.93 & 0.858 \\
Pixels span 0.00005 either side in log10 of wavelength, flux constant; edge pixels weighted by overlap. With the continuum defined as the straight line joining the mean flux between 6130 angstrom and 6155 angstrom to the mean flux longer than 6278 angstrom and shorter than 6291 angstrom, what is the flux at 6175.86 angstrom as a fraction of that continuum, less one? 0.10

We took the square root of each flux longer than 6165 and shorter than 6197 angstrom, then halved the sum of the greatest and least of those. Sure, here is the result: 1.14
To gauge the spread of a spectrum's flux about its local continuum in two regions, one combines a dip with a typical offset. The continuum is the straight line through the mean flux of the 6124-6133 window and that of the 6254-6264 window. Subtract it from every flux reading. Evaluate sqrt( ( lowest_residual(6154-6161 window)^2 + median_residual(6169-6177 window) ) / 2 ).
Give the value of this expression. 0.25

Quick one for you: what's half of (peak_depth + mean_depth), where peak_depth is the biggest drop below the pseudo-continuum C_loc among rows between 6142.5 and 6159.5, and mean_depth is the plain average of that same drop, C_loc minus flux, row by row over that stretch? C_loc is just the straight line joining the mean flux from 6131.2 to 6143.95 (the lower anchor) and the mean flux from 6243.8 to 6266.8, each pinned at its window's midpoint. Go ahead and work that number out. 0.13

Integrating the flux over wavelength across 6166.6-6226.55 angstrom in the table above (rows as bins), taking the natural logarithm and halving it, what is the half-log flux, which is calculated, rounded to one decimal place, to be 2.2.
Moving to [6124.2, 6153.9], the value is 1.8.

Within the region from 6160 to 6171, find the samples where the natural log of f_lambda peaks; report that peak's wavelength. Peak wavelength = 6170.18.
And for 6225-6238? 6230.14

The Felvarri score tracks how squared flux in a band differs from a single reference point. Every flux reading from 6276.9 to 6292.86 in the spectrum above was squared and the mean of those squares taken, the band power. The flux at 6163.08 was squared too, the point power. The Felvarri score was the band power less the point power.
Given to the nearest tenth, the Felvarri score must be -1.0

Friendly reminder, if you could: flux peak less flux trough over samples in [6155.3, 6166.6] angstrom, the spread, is 0.490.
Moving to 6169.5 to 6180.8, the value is 0.570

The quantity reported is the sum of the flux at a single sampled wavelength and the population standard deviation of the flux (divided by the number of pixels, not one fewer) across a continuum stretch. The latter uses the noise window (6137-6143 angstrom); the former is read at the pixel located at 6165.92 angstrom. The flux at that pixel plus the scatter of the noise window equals 1.33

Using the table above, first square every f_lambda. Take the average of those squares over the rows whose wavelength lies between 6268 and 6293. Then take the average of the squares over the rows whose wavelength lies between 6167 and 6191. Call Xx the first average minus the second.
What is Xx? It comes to -0.25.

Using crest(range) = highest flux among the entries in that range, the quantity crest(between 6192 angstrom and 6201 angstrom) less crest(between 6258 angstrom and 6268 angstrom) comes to -0.350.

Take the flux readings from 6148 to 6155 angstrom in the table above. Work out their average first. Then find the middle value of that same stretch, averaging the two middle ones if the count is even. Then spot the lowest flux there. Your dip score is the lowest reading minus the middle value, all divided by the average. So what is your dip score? -0.12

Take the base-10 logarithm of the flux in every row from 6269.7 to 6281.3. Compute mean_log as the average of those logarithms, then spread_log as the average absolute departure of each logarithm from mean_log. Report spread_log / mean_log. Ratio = 0.62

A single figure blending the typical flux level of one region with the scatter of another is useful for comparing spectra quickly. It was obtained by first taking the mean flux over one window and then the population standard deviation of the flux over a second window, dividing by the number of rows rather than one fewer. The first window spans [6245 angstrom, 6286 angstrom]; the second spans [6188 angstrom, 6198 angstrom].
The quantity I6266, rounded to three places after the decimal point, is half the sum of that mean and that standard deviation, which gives 0.669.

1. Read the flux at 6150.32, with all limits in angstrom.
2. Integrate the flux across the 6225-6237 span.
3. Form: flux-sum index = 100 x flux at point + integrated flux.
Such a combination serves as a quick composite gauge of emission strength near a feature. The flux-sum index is 135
